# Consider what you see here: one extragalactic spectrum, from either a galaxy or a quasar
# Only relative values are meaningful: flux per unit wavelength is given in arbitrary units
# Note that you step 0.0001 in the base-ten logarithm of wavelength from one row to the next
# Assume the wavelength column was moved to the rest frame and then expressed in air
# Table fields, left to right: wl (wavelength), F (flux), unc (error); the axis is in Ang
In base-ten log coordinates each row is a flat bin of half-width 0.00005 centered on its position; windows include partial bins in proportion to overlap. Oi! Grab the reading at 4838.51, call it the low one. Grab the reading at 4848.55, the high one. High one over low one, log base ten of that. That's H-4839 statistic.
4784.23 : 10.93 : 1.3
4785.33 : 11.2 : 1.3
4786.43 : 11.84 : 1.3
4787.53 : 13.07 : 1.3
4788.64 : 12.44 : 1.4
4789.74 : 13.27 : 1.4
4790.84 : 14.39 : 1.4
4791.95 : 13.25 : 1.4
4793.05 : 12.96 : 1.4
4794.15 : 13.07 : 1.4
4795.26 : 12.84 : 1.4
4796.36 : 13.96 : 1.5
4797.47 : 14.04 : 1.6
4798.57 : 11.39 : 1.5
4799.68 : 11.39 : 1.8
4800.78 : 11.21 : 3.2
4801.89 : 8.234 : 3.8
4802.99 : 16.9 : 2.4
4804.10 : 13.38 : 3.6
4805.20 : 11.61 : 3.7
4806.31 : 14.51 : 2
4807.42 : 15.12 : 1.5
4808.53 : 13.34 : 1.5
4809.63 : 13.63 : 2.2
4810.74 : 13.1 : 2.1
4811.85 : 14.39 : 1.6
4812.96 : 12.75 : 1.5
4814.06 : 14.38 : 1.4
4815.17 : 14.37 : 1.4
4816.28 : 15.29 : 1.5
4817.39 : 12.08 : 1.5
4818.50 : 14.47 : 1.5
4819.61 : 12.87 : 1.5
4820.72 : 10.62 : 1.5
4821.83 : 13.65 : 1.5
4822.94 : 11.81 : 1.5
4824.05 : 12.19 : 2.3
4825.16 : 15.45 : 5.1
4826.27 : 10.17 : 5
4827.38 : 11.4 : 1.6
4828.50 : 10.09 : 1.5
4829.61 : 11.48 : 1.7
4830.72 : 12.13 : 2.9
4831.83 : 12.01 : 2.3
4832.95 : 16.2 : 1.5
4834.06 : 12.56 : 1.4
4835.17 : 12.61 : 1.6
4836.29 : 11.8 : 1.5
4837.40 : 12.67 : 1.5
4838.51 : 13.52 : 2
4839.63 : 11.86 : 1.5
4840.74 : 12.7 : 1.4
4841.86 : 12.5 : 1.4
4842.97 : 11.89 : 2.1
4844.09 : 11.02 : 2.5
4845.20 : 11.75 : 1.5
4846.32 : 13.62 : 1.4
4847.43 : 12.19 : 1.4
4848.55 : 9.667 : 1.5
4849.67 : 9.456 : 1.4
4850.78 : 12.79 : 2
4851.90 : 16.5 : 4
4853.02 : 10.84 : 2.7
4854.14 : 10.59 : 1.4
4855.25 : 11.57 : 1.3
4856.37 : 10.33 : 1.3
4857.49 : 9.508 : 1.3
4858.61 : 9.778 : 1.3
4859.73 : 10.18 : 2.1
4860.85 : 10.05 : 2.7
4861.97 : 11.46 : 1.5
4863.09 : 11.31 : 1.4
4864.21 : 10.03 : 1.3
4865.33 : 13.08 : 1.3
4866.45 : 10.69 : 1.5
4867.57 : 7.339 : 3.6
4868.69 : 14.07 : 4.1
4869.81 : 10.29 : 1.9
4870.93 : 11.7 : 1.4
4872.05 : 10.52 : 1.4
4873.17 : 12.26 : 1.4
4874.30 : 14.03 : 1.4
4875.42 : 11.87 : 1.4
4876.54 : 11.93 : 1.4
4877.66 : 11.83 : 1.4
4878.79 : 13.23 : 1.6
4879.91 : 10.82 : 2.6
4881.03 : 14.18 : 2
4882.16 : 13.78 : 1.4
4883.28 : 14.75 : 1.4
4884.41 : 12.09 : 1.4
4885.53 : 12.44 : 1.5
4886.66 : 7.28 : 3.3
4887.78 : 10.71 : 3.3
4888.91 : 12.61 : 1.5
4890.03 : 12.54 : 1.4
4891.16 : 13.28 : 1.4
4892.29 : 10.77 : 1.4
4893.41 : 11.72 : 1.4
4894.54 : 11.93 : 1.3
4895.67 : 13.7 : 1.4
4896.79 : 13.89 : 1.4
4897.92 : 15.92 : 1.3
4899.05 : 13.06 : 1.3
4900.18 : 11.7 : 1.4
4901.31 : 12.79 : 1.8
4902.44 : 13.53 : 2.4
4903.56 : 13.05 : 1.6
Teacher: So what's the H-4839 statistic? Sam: -0.146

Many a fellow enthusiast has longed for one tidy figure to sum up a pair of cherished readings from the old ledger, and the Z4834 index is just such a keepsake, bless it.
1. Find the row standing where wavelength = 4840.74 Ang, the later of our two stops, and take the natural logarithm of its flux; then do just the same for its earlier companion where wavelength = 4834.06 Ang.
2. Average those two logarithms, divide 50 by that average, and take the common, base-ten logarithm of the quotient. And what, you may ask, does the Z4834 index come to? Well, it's 1.29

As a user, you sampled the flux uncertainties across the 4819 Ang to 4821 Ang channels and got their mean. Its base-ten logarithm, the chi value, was 0.18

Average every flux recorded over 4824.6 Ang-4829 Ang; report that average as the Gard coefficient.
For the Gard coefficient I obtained 11.8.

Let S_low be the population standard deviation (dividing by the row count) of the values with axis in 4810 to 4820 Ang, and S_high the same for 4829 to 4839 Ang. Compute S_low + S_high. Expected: 2.34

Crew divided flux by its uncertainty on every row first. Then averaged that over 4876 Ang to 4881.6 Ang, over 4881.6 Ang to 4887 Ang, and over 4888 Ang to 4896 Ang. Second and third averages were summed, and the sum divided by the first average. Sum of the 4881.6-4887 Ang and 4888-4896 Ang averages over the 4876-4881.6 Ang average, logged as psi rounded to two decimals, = 2.29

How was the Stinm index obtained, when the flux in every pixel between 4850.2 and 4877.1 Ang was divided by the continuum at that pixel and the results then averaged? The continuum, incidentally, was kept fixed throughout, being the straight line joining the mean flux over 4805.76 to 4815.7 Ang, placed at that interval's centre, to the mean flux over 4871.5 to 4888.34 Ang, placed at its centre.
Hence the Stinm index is 0.91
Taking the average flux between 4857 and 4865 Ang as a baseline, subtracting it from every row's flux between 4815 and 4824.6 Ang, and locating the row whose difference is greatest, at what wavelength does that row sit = 4816.28 Ang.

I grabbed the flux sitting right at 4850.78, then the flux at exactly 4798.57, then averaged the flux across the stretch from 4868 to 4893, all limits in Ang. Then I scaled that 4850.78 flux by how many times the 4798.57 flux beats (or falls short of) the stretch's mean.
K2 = 12.0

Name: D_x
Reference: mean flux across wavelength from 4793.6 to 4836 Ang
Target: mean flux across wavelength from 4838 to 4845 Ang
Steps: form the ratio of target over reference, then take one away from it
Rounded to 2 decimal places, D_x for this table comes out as -0.05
